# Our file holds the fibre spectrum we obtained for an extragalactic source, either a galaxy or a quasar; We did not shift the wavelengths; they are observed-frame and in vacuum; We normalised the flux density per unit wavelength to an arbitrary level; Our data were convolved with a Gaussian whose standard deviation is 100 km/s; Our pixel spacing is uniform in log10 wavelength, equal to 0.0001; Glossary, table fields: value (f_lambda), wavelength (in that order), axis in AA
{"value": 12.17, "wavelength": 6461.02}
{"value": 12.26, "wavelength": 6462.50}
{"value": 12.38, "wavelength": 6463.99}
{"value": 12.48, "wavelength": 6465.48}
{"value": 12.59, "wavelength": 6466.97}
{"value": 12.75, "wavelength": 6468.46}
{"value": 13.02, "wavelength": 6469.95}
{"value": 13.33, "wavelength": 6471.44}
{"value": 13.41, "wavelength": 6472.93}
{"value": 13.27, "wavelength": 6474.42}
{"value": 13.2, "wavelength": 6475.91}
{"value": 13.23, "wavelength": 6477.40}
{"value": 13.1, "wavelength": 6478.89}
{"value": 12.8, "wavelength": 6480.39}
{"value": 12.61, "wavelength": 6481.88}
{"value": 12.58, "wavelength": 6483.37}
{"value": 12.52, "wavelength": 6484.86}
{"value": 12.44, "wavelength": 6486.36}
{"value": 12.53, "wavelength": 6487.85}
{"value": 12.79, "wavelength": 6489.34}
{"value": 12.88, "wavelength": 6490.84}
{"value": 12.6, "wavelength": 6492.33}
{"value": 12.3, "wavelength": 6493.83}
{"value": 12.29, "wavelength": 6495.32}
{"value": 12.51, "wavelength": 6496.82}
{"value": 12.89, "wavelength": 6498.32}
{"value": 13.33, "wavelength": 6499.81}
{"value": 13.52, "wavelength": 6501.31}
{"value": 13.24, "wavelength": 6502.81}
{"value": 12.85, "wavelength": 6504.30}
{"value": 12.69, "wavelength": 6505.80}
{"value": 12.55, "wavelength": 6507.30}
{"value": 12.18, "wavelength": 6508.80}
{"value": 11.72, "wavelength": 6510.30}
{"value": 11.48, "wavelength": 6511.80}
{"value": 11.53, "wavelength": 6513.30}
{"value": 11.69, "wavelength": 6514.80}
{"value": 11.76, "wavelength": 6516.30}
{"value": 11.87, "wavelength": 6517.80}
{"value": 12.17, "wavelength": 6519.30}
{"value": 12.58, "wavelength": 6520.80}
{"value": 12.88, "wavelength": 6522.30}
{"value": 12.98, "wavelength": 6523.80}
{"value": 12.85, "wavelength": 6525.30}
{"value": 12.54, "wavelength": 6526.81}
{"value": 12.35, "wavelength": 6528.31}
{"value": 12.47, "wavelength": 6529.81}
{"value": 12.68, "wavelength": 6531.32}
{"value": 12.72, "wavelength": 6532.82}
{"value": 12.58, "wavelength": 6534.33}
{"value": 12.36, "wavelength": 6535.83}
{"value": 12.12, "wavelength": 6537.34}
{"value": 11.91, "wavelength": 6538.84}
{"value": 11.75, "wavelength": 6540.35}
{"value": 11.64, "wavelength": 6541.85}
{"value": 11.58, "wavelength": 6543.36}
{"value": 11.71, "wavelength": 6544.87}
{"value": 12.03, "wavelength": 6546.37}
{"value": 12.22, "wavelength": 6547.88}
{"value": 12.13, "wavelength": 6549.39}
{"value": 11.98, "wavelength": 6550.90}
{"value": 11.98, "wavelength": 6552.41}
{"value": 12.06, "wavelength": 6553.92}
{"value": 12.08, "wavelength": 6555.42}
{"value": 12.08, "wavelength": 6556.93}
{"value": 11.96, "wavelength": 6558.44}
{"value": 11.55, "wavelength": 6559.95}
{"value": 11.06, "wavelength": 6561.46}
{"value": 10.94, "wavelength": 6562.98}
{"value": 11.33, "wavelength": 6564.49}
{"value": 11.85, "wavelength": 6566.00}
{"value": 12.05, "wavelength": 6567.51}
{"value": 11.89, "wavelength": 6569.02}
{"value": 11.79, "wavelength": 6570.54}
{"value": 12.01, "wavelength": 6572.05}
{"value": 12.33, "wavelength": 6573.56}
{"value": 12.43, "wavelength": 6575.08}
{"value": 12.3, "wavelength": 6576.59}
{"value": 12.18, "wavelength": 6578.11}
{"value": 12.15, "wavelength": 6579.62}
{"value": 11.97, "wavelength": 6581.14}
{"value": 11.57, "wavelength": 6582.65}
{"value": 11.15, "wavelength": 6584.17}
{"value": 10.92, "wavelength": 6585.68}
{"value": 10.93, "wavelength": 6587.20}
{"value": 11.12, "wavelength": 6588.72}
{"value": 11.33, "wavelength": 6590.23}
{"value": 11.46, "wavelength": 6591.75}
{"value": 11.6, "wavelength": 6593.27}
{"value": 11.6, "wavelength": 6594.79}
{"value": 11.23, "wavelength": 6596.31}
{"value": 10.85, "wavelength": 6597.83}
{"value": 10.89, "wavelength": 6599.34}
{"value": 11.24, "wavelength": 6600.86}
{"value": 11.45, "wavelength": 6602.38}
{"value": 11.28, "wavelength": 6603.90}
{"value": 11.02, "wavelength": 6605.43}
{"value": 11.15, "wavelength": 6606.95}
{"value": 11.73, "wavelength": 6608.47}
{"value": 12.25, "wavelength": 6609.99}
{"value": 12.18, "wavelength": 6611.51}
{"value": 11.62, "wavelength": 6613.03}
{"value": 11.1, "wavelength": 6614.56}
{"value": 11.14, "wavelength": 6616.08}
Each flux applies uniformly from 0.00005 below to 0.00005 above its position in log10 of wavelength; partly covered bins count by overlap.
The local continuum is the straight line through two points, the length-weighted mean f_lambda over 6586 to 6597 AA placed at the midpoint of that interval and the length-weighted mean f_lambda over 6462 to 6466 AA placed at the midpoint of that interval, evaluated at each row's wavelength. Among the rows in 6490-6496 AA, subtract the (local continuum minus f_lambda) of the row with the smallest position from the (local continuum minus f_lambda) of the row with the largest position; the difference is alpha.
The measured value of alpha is 0.6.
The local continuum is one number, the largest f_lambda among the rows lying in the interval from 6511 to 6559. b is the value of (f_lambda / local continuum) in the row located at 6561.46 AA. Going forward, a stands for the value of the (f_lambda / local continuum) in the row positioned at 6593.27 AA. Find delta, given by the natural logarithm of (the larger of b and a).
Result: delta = -0.11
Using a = 0.89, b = 0.852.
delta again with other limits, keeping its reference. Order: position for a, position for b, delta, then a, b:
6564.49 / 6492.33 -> -0.03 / 0.87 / 0.971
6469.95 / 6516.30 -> 0.00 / 1.00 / 0.906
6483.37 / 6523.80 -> 0.00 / 0.97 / 1.000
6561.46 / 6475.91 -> 0.02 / 0.85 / 1.017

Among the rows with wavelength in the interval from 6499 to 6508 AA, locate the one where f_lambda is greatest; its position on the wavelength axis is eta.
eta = 6501.31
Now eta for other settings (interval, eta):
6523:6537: 6523.80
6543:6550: 6547.88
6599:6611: 6609.99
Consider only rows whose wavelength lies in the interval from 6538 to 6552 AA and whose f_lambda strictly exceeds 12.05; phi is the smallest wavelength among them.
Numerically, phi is 6547.88 AA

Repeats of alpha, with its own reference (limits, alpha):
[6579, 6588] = 1.2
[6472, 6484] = 0.7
